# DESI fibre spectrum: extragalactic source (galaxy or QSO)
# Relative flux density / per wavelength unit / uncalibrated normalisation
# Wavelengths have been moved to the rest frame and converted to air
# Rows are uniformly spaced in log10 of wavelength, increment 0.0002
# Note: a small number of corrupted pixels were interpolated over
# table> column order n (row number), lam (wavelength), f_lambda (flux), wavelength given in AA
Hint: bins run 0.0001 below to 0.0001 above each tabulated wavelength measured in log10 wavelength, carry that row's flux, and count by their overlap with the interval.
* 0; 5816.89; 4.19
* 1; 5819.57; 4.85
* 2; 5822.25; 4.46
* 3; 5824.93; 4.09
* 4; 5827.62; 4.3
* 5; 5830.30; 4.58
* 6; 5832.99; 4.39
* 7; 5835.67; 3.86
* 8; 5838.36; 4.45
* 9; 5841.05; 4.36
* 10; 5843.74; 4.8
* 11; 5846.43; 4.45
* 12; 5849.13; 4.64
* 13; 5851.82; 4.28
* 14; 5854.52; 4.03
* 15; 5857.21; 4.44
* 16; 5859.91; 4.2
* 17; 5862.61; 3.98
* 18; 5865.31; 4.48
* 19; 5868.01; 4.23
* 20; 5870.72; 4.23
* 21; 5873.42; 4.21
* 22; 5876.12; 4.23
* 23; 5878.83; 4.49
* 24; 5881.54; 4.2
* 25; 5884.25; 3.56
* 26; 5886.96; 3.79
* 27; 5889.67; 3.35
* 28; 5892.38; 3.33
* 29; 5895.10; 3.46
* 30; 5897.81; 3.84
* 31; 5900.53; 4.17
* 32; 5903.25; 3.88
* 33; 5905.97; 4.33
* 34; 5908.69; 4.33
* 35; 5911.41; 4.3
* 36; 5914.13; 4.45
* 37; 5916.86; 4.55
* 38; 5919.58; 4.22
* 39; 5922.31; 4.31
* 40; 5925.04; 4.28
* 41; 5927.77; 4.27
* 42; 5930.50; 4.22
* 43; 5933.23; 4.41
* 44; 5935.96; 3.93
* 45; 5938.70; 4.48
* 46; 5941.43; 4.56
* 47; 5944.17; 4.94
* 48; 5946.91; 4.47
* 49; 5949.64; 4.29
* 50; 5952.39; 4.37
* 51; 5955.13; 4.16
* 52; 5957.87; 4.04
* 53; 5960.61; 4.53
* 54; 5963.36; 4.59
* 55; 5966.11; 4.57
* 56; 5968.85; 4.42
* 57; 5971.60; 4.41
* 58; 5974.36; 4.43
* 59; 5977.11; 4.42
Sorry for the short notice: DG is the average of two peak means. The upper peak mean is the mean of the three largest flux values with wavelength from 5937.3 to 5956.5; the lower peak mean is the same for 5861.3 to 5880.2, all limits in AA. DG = 4.53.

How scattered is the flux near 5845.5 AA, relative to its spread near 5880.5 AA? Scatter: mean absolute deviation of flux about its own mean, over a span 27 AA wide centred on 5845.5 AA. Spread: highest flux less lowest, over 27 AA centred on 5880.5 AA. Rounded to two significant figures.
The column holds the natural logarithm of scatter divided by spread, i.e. -1.8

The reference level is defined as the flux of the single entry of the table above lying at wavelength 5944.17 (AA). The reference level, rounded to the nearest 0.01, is 4.94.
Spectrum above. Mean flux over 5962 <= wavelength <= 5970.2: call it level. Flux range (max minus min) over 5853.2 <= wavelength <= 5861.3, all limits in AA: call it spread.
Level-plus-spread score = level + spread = 4.94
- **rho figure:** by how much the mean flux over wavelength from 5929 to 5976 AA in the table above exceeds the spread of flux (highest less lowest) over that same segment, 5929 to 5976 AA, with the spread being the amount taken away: 3.39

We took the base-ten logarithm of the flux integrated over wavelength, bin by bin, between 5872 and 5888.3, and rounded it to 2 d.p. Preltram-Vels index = 1.82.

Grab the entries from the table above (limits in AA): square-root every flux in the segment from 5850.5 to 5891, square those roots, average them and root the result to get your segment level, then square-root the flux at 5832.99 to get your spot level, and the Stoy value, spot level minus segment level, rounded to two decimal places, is 0.07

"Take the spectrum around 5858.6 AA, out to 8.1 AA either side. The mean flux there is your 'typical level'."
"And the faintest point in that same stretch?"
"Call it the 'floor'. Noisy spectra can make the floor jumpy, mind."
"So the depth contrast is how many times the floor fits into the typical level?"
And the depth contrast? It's 1.06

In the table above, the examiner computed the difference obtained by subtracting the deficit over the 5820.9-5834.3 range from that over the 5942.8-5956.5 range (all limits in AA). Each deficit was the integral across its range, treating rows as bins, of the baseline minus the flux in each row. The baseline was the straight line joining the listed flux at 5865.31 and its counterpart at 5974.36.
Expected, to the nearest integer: -2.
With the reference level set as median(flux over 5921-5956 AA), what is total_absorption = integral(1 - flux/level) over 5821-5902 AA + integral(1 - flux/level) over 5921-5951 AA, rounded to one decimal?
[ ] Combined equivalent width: 2.3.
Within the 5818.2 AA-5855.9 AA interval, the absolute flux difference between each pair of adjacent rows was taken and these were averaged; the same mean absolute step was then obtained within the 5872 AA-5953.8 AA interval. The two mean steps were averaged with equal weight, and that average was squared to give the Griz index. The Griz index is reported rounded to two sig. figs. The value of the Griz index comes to 0.077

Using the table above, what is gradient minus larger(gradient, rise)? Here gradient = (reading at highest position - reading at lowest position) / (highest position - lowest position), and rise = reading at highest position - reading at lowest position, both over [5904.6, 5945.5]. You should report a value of -0.59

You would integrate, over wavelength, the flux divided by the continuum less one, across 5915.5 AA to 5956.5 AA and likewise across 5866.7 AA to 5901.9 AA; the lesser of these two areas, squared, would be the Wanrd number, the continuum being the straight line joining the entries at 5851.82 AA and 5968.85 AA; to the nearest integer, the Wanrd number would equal 10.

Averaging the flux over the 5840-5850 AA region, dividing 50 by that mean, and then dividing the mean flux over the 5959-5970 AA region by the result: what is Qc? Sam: 0.413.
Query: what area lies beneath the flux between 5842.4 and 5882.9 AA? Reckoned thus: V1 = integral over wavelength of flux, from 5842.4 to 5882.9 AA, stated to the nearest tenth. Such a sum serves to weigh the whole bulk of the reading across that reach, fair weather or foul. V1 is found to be 175.2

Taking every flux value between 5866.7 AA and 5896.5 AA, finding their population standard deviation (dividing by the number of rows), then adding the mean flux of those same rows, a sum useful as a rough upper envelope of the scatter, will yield 4.32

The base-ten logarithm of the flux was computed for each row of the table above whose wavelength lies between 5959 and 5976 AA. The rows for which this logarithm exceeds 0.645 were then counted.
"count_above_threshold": 5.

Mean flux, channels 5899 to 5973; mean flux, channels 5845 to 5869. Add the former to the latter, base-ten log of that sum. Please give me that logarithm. 0.937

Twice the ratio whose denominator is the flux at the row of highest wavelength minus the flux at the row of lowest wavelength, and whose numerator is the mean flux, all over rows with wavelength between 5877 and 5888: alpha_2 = -11.5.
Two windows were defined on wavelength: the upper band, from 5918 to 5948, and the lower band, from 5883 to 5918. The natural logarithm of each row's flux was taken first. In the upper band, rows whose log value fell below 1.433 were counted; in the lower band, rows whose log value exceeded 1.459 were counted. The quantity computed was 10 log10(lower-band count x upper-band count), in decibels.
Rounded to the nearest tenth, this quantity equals 6.0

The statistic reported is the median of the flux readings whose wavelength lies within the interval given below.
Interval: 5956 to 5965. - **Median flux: 4.53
